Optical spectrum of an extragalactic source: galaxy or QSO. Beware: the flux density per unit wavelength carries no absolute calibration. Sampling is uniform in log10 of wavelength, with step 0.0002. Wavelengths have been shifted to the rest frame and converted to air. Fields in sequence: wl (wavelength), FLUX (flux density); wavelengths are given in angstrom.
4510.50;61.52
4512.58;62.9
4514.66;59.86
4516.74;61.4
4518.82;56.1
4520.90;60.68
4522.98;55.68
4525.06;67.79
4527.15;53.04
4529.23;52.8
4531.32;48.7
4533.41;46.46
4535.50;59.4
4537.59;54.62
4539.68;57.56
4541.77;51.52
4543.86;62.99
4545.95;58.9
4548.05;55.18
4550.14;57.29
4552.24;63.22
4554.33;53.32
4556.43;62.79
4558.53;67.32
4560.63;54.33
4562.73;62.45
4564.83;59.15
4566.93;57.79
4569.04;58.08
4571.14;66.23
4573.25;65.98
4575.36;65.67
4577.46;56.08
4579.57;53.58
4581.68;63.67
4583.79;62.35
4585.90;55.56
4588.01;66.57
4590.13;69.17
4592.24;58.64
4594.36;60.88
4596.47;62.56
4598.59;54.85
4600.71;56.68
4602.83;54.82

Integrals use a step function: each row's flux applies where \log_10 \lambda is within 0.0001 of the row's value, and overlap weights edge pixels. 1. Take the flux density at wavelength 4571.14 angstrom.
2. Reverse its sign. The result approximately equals -66.2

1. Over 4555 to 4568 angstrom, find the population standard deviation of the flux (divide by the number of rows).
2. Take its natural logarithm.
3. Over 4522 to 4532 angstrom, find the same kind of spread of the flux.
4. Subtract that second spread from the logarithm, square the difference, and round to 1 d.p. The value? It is 25.7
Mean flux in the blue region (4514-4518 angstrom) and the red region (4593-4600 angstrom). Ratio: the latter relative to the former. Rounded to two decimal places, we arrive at 0.98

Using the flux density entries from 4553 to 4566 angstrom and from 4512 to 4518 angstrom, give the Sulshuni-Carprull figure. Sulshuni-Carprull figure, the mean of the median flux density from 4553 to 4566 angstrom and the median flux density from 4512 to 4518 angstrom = 61.1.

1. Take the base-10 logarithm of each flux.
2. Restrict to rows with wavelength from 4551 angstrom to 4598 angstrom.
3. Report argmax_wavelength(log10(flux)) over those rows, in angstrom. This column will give 4590.13 angstrom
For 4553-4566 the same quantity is 4558.53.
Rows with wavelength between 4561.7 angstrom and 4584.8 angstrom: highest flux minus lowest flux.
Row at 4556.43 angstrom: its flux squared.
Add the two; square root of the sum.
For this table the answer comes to 62.9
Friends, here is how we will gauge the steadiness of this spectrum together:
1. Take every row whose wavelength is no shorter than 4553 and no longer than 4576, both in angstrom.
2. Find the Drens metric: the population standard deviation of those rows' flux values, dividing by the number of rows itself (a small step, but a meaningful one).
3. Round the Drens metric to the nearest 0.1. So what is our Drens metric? 4.7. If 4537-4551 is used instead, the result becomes 3.4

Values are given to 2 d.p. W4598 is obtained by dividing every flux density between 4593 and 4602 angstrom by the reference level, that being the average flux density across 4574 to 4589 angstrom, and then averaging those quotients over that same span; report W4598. 0.97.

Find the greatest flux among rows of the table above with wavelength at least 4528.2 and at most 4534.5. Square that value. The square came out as 2788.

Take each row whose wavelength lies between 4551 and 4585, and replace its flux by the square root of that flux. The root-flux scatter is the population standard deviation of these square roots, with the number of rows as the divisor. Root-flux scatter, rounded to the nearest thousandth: 0.296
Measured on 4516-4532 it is 0.370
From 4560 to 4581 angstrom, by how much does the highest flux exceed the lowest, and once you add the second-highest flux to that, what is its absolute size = 79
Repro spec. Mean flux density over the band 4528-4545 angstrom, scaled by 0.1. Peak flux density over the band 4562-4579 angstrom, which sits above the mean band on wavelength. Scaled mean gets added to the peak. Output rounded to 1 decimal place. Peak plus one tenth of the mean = 71.7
